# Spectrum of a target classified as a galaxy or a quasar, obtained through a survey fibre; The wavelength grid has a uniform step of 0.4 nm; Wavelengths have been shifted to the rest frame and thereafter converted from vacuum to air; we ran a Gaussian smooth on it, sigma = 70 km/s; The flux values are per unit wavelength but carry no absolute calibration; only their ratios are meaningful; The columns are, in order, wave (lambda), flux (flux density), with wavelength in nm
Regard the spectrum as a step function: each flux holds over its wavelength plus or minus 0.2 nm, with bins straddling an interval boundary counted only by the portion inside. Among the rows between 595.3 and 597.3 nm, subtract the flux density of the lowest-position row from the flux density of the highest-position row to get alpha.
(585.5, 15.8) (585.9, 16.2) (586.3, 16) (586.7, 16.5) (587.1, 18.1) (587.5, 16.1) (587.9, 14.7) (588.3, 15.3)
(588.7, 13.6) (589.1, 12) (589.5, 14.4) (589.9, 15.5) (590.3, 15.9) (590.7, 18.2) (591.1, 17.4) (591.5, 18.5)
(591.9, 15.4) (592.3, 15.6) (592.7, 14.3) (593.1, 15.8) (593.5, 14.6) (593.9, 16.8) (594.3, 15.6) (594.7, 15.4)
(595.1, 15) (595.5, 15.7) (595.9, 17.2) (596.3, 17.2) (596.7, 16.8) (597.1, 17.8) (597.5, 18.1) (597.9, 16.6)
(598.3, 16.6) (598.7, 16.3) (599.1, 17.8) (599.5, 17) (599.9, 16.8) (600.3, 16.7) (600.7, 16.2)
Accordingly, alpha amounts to 2.1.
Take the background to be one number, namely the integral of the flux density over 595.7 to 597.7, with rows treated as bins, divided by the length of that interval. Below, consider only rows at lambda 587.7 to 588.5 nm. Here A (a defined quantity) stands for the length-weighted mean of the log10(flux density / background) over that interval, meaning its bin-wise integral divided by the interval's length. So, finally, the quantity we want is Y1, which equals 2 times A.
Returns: -0.130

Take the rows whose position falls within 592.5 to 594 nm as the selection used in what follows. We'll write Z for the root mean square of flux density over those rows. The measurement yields 15.4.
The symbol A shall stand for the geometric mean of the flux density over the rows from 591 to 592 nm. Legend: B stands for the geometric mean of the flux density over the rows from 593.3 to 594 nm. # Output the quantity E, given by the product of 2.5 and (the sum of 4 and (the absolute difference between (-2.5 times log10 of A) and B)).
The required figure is 56.9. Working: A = 17.1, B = 15.7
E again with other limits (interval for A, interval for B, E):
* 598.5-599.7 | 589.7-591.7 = 60.3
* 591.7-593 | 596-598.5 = 60.3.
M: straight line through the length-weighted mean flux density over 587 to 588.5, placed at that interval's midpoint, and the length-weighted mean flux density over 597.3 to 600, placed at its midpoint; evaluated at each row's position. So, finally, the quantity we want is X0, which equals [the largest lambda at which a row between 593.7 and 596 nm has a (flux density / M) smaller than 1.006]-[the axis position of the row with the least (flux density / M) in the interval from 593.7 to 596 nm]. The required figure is 0.40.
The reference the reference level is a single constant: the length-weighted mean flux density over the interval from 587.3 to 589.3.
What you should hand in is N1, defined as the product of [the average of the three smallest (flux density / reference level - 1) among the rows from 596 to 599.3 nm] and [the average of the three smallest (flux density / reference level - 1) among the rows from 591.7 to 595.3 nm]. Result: 0.003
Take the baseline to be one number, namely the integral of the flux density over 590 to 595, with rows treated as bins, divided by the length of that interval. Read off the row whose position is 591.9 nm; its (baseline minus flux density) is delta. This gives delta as 0.7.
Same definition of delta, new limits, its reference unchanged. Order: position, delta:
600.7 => -0.1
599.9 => -0.7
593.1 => 0.3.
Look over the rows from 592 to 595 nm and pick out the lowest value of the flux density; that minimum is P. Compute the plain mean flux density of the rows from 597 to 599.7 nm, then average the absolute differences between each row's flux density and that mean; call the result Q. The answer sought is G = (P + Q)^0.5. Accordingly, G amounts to 3.9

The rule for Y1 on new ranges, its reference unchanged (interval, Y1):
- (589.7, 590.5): -0.090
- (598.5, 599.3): -0.019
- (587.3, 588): -0.102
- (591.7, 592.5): -0.101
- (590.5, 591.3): 0.019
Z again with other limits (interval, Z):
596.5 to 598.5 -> 17.2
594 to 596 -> 15.8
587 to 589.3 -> 15.1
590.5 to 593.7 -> 16.3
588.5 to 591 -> 15.1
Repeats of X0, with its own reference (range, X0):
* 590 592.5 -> 0.40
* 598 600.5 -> 1.60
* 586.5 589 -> 0.00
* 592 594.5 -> 1.60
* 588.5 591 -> 1.20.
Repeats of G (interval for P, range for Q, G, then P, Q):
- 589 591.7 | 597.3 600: 3.5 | 12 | 0.53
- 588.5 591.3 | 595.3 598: 3.5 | 12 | 0.59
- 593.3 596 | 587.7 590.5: 3.9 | 14.6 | 0.99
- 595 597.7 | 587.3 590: 4.0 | 15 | 1.01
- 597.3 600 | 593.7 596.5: 4.1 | 16.3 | 0.80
